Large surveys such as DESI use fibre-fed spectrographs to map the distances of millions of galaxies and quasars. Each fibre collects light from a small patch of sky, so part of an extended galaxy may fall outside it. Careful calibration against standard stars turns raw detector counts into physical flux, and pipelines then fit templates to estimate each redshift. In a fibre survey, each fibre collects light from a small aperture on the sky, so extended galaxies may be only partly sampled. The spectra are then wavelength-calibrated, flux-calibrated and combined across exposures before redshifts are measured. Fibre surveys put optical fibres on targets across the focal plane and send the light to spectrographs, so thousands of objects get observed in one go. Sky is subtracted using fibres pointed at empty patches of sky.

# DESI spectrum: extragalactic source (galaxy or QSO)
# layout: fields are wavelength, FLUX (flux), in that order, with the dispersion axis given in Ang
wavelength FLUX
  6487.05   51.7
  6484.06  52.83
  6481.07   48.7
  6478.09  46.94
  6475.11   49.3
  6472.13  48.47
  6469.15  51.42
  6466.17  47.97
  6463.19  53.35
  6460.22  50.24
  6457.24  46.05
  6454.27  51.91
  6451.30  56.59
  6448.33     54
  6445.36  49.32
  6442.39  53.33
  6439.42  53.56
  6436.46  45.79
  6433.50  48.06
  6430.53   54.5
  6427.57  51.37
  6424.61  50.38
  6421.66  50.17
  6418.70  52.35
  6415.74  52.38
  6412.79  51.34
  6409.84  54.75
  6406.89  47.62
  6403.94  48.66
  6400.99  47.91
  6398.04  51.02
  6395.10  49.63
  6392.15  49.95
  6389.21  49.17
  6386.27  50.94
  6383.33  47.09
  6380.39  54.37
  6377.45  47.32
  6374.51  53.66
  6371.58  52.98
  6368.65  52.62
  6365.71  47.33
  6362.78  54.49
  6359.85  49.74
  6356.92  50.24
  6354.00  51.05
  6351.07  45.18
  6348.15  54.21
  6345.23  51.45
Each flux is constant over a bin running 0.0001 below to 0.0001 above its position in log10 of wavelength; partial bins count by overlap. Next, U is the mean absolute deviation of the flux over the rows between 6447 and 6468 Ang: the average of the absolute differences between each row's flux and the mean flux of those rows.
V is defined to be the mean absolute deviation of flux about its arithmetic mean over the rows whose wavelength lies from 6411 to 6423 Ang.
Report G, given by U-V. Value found 2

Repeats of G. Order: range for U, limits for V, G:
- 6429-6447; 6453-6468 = 1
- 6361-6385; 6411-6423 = 2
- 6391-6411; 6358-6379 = -1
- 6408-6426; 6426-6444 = -2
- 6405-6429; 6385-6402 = 1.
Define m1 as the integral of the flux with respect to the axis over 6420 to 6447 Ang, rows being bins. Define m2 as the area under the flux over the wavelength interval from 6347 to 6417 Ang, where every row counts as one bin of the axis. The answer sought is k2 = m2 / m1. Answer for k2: 2.6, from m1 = 1370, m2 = 3539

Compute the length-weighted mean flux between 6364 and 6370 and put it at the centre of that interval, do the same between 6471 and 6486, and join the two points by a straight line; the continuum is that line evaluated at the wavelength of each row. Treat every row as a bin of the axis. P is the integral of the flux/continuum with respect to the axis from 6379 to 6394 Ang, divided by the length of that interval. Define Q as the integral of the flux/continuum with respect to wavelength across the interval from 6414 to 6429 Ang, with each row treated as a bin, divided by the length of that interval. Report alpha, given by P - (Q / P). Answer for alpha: -0.02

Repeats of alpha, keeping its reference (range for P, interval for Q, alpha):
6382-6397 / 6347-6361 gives -0.02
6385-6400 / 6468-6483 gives 0.01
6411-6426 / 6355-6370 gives 0.05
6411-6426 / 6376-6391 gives 0.07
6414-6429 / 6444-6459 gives 0.02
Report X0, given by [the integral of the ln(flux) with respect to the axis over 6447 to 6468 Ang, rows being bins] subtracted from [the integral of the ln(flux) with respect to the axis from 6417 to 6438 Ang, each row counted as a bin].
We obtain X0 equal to -0.41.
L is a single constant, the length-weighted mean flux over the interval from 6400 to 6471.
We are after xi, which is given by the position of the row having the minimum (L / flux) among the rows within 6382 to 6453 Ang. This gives 6451.30 Ang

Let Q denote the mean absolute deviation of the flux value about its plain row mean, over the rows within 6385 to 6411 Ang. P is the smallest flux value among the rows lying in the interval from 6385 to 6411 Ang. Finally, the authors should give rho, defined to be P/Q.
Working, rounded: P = 47.62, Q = 1.52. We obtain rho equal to 31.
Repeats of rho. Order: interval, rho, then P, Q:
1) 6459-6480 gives 27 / 46.94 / 1.71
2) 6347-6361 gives 22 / 45.18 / 2.10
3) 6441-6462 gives 17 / 46.05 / 2.66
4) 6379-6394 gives 25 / 47.09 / 1.88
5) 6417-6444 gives 21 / 45.79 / 2.18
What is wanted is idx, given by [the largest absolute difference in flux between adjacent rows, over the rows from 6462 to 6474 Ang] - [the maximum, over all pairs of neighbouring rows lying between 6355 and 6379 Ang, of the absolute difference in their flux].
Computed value -2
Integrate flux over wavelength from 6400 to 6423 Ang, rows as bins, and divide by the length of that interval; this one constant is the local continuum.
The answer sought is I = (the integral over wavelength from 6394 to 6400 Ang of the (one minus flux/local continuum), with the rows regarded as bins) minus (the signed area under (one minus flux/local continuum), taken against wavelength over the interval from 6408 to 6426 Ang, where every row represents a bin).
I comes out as 0.5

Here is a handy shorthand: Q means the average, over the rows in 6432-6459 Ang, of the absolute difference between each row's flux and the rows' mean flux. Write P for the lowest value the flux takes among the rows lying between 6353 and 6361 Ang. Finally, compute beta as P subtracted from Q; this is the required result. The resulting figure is -46.5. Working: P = 49.74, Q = 3.2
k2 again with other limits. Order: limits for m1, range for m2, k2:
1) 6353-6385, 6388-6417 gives 0.9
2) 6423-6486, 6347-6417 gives 1.1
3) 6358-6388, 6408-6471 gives 2.1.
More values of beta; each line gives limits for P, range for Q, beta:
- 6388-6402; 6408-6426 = -46.6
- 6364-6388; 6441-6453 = -45.1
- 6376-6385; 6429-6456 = -44.3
